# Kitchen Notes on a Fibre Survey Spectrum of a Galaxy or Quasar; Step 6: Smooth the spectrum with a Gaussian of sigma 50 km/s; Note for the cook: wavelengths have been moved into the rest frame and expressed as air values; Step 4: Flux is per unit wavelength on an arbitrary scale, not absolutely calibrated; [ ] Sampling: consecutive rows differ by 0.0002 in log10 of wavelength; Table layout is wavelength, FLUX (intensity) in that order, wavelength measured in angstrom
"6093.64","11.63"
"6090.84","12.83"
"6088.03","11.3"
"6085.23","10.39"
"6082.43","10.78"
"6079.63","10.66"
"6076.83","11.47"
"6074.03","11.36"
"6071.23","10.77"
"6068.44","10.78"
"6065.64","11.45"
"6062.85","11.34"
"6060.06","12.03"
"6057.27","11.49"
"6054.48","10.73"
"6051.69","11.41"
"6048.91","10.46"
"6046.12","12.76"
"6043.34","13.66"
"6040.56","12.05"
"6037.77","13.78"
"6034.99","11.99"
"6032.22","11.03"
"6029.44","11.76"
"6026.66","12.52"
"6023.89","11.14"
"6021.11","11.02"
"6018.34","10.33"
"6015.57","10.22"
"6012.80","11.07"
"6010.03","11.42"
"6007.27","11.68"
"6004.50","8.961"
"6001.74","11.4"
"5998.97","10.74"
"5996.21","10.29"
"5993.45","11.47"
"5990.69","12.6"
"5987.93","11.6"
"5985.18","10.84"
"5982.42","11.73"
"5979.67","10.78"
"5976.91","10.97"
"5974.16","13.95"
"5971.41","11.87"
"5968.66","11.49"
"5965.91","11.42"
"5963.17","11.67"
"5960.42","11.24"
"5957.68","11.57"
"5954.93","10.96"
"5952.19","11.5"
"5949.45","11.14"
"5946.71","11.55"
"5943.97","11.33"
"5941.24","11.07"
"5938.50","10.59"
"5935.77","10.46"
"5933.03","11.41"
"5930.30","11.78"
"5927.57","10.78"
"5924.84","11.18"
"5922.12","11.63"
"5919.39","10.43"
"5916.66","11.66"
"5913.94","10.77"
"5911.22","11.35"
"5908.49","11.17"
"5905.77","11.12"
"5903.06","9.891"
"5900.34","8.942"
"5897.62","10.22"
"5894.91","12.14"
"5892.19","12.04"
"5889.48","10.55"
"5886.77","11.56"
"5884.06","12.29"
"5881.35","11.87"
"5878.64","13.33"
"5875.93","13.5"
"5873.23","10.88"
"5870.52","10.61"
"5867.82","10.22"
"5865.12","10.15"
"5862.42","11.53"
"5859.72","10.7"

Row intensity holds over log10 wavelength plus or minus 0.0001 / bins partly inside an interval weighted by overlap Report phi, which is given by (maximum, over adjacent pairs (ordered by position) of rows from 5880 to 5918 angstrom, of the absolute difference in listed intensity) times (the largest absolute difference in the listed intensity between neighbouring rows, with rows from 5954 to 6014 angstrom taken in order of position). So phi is 5.7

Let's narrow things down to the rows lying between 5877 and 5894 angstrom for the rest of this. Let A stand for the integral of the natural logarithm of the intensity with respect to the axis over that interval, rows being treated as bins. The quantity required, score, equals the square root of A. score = 6.5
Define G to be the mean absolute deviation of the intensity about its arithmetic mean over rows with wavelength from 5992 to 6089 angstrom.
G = 0.66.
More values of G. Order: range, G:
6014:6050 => 0.97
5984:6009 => 0.76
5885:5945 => 0.58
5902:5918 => 0.44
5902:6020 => 0.52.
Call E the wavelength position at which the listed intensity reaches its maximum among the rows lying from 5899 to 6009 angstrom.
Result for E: 5974.16 angstrom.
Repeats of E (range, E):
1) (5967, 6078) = 5974.16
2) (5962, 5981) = 5974.16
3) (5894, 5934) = 5894.91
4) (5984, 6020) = 5990.69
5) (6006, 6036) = 6026.66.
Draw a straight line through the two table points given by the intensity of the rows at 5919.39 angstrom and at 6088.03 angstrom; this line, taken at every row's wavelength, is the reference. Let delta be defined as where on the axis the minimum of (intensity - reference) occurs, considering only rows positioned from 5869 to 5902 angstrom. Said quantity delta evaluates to 5900.34 angstrom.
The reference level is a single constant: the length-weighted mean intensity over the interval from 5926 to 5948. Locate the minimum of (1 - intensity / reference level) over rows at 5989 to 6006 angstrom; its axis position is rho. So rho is 5990.69 angstrom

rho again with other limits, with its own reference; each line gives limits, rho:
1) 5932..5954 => 5946.71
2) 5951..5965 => 5963.17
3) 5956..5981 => 5974.16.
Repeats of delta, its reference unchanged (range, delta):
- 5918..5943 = 5935.77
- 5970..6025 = 6004.50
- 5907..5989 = 5935.77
